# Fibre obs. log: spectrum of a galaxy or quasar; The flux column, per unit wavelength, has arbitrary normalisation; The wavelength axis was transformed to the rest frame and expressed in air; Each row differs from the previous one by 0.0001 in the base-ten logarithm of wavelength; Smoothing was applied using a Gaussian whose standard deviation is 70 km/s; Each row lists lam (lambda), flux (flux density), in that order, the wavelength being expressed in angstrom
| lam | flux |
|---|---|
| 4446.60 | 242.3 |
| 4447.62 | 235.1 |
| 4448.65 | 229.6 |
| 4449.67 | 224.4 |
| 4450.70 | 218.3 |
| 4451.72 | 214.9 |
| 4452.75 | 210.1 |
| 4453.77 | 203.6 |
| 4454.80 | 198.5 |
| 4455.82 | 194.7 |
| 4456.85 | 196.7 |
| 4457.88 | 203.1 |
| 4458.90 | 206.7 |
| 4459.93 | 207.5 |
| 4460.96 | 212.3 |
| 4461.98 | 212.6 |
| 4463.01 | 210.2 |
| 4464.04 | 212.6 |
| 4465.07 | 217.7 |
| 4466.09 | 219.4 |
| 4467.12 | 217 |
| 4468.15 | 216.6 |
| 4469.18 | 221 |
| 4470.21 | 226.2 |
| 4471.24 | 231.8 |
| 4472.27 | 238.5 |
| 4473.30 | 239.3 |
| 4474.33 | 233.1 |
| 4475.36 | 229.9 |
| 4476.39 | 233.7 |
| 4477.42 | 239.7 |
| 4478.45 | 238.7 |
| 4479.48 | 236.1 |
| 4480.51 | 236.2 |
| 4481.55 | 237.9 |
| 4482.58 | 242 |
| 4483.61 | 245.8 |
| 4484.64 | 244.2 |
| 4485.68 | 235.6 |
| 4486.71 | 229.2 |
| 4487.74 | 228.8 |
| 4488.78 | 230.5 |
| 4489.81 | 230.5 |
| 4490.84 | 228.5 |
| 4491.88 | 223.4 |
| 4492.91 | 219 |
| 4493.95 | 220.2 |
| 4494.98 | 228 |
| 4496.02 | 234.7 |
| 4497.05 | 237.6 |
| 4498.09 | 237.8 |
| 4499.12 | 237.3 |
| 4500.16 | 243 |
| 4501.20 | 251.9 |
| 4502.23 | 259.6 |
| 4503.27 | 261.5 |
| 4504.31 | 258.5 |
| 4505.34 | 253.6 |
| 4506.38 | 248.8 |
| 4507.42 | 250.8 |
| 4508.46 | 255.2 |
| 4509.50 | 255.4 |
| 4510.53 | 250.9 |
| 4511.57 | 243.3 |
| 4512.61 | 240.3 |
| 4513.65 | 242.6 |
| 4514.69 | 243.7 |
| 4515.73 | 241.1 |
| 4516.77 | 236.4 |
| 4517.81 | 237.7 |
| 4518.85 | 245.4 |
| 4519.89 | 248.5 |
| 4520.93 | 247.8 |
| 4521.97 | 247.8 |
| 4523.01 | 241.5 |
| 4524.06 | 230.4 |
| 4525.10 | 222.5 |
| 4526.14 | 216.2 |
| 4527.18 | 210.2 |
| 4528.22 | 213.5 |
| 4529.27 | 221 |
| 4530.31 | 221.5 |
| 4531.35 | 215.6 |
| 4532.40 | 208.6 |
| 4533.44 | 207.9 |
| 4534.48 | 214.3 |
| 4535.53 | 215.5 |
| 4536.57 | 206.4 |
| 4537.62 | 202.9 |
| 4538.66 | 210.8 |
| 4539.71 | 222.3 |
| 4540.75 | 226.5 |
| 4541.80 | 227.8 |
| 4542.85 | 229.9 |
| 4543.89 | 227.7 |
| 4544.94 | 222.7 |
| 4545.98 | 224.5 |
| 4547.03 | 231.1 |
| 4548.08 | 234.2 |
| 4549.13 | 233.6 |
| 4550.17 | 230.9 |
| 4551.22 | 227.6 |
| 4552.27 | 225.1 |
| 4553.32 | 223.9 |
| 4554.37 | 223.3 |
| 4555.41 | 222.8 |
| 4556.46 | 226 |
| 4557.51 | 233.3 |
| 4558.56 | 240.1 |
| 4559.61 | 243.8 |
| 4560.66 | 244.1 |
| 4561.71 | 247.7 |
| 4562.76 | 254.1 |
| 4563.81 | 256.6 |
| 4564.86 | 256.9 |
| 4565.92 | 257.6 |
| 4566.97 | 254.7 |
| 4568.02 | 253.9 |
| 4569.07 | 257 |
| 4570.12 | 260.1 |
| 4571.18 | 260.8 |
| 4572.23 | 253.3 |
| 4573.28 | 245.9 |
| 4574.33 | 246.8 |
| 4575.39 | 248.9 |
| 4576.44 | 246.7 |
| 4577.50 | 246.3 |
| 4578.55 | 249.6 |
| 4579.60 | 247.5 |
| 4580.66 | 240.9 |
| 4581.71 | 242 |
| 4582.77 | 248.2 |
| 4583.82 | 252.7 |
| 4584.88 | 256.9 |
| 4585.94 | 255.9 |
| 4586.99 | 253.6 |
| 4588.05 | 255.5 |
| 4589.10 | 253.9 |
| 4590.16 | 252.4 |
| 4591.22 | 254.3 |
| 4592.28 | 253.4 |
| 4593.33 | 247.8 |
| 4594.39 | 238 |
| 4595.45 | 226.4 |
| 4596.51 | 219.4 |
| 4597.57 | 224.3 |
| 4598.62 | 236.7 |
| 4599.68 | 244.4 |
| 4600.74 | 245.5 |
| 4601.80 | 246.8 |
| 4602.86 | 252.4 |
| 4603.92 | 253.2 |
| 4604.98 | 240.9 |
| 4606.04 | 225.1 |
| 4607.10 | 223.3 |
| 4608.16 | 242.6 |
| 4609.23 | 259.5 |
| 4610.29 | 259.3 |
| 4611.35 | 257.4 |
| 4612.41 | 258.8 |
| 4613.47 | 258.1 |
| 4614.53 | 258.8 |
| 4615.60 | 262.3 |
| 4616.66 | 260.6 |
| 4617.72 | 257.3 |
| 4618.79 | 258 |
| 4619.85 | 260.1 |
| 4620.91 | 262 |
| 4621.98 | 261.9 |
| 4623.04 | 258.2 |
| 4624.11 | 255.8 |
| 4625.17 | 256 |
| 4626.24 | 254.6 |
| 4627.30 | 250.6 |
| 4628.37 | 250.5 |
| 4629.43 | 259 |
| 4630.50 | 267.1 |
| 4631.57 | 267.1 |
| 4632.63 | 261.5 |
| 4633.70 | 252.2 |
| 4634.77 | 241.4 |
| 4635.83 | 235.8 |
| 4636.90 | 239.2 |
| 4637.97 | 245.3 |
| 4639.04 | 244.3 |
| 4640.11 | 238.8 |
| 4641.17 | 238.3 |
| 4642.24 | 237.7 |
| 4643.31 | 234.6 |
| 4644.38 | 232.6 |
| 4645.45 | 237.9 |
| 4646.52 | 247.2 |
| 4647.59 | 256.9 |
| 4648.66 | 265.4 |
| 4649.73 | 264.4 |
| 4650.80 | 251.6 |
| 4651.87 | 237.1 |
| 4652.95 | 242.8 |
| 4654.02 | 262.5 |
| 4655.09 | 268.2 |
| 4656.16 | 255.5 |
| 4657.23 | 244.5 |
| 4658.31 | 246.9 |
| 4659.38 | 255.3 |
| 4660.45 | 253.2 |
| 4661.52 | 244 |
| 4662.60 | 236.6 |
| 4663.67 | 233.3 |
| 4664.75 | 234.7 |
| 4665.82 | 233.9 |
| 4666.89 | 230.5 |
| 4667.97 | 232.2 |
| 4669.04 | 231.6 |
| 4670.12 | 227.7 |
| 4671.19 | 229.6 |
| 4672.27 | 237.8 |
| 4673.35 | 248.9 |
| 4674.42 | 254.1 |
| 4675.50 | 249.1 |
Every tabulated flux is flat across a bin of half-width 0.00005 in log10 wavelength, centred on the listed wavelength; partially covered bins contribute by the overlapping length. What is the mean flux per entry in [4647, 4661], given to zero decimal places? 254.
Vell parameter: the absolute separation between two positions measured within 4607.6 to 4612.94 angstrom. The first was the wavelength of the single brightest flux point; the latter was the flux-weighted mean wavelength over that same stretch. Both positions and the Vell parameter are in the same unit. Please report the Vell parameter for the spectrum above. 1.1 angstrom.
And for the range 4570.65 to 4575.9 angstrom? 2.1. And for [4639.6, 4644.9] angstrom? 2.1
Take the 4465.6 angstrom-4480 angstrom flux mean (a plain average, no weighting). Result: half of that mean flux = 115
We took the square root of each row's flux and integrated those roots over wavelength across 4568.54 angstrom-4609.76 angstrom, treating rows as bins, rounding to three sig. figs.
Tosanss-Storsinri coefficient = 647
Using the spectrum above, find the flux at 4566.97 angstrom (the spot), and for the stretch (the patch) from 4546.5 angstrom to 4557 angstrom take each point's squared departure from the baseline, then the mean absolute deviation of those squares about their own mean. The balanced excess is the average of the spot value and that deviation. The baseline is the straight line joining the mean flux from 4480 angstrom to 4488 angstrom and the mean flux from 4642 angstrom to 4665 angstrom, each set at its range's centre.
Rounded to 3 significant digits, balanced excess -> 178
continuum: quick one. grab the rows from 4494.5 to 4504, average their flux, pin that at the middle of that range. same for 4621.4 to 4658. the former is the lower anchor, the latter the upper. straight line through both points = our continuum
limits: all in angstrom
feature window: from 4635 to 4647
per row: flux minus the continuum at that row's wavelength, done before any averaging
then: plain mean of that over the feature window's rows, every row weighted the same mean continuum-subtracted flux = -11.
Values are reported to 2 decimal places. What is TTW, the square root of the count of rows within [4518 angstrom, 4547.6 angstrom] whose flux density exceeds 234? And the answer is 2.24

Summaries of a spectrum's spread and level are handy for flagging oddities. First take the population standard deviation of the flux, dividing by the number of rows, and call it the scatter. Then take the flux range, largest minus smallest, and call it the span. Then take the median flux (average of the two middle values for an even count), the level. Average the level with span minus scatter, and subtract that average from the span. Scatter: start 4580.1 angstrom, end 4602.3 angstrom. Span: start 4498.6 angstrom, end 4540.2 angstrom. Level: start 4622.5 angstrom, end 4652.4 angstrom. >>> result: -91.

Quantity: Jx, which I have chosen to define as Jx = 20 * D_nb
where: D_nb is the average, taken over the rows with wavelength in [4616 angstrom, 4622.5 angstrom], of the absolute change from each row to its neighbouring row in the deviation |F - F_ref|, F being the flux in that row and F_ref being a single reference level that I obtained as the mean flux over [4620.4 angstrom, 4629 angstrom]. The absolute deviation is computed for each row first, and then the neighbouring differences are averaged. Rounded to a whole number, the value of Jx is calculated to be 32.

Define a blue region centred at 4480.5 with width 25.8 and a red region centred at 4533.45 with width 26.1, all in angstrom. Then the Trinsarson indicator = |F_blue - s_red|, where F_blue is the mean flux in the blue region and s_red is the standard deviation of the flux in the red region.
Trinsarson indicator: 221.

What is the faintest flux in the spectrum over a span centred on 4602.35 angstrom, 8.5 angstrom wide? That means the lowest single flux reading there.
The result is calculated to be 225.1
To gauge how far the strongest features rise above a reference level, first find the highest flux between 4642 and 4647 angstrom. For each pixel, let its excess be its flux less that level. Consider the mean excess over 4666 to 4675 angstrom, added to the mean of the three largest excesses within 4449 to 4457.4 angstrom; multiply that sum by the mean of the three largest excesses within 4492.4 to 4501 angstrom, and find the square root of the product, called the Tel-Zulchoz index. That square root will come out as 17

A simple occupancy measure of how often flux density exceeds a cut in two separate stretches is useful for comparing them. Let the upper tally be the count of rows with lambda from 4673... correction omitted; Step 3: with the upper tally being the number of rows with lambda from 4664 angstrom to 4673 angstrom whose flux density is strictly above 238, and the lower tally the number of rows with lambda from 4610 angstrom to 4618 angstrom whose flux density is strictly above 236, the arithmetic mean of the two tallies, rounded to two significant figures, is 4.0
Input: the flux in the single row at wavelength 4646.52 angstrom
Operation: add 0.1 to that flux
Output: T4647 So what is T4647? 247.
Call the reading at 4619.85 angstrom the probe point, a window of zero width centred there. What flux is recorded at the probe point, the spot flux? 260.1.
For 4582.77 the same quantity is 248.2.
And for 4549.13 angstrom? 233.6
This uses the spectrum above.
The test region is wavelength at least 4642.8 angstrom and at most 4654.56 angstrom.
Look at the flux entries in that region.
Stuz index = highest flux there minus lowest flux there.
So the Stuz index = 33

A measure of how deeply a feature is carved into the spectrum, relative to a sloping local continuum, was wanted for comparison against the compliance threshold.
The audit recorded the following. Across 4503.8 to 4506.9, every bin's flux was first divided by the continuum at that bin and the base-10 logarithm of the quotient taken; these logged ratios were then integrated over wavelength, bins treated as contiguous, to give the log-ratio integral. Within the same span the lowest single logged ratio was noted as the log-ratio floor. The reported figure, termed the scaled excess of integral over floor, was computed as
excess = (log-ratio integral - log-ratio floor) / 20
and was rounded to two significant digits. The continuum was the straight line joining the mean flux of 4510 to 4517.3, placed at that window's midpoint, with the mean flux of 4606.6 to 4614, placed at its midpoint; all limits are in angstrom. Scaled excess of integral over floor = 0.0026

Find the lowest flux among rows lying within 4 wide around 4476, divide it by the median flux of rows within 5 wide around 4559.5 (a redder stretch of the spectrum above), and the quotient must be 0.94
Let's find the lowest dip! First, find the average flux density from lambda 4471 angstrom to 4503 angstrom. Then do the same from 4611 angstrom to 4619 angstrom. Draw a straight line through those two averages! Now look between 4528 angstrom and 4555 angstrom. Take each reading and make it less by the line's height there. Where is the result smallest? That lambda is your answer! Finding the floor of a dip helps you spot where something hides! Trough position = 4537.62 angstrom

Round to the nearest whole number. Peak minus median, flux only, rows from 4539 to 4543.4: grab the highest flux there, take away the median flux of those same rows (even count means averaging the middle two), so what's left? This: 3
